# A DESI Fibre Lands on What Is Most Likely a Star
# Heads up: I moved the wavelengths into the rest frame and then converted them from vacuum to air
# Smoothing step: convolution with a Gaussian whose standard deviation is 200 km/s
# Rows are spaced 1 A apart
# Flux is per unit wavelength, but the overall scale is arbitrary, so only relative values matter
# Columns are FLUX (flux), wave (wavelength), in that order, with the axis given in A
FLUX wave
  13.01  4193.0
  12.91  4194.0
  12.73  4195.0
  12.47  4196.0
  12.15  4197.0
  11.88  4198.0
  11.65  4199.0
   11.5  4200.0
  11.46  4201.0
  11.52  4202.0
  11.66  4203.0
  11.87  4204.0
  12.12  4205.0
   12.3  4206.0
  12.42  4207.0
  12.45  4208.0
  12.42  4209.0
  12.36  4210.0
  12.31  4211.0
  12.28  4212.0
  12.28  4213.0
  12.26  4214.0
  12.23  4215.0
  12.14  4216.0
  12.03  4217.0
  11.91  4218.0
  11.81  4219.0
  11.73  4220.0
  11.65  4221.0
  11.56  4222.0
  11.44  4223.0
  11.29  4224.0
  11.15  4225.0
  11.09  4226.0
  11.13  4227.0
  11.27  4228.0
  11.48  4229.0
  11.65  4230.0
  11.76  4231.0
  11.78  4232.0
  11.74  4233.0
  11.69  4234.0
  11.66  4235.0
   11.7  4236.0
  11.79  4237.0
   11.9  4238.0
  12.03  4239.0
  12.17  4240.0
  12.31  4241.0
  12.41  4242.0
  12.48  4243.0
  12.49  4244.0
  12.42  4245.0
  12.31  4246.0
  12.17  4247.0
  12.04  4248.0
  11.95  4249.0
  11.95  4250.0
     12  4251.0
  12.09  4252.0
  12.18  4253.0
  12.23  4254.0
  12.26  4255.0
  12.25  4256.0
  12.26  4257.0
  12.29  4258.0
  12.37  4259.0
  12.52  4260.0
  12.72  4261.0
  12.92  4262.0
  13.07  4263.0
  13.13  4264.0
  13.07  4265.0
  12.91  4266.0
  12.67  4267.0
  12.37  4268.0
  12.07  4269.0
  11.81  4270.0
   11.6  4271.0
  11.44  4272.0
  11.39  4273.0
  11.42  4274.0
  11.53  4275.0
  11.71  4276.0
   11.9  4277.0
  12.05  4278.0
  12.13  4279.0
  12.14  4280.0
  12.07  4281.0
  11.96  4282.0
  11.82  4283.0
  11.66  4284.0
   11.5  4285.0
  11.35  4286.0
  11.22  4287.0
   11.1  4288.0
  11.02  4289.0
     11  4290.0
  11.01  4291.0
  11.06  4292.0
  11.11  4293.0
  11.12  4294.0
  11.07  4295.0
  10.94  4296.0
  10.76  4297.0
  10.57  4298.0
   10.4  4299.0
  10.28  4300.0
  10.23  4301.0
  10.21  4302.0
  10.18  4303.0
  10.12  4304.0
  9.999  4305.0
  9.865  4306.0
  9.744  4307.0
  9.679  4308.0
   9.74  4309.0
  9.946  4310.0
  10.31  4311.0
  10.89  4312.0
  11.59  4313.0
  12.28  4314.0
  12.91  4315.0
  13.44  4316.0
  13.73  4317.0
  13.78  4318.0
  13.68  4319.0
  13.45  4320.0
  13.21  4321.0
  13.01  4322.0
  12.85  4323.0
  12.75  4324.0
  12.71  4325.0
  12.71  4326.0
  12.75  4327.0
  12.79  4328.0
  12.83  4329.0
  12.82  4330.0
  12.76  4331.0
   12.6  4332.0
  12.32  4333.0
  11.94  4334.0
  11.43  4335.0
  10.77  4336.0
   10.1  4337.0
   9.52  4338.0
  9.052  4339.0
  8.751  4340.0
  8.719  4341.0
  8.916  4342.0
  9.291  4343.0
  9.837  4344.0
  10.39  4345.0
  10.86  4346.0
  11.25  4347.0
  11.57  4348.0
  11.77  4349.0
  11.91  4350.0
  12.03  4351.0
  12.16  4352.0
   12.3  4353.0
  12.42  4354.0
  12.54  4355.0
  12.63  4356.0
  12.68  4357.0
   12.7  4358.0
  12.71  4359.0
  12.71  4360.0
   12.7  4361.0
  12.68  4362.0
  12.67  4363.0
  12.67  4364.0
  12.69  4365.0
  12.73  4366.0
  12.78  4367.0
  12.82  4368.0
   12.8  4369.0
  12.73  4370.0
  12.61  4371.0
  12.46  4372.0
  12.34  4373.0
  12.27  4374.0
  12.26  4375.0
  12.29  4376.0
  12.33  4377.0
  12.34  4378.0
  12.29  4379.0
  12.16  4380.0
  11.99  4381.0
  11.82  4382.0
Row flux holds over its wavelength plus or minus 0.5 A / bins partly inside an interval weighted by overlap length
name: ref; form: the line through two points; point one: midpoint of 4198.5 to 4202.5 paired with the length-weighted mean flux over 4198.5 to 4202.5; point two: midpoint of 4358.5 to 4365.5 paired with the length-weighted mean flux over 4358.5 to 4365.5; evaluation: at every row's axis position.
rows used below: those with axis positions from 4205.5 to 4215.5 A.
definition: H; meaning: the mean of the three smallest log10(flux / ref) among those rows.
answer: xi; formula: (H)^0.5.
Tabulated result 0.151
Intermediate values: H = 0.023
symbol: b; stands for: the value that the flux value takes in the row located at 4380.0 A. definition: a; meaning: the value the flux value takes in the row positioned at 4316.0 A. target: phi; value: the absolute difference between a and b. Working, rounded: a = 13.44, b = 12.16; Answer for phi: 1.3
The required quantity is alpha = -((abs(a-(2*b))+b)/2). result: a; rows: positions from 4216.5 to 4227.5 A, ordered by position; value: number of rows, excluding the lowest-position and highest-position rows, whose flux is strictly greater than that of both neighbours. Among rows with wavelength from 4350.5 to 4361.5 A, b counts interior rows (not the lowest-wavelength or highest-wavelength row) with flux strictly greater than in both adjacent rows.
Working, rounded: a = 0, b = 0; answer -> 0.00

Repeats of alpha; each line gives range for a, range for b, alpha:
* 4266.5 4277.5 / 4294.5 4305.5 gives 0.00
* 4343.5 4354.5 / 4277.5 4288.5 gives -1.50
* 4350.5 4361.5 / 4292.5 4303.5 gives -1.50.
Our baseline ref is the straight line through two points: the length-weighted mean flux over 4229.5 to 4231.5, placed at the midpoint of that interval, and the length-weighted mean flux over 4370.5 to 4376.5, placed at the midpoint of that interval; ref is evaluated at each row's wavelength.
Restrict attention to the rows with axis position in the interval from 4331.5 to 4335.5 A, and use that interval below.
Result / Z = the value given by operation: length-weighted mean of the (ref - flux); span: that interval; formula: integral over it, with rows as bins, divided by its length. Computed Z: 0.11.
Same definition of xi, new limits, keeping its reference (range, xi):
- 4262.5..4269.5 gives 0.112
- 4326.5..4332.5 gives 0.091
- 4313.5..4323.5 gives 0.103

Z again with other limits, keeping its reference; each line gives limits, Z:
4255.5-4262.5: -0.64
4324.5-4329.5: -0.60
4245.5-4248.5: -0.39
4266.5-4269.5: -0.49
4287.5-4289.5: 0.92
